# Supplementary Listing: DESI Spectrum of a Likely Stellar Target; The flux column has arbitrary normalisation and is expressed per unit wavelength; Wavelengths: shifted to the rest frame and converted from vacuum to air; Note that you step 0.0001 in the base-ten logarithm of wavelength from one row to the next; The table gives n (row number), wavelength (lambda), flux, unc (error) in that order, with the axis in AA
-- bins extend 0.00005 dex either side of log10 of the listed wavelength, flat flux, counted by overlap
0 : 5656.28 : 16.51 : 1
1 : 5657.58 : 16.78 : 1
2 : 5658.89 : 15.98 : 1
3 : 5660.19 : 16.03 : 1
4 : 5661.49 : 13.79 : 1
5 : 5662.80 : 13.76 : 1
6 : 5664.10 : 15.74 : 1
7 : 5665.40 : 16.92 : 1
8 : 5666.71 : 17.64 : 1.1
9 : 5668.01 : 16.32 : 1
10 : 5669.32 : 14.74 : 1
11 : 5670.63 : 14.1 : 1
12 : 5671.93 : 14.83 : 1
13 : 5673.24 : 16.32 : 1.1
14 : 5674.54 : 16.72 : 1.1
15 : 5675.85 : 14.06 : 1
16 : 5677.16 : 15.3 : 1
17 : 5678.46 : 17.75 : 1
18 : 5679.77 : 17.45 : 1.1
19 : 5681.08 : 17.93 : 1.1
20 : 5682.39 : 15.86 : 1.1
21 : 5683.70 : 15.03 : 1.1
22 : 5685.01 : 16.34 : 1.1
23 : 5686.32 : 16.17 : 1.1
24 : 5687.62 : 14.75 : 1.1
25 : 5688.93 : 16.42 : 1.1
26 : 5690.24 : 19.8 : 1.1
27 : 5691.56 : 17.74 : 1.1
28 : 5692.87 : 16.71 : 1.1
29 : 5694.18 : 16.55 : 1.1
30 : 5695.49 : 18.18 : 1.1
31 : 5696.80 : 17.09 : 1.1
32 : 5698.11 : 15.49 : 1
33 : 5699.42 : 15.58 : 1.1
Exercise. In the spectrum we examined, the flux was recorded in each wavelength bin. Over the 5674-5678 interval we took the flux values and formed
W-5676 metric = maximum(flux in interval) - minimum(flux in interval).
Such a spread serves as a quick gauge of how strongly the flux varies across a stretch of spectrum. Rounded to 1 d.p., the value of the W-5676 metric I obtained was 2.7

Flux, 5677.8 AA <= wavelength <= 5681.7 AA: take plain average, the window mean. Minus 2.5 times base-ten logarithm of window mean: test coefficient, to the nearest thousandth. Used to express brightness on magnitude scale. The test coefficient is -3.121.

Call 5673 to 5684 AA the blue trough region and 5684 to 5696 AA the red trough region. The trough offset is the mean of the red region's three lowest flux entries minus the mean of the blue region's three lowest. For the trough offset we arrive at 1.0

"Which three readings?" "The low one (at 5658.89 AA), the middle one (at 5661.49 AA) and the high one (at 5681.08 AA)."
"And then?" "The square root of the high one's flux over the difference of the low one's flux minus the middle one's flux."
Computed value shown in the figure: 2.9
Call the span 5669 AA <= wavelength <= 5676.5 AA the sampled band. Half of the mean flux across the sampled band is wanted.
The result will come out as 7.6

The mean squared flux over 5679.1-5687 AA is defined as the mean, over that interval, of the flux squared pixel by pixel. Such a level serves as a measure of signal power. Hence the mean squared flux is 272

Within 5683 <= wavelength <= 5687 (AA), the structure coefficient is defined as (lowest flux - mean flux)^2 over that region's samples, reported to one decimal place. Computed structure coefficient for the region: 0.7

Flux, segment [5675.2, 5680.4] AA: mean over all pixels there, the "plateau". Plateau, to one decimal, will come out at 16.1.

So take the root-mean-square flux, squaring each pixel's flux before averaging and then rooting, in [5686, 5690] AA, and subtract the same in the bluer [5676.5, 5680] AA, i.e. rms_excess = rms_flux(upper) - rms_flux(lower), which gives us -1.1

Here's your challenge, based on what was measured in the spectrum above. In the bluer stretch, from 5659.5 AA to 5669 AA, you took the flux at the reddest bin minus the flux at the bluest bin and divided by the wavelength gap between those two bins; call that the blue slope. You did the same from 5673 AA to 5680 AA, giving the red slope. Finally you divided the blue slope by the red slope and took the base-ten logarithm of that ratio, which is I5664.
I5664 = -0.7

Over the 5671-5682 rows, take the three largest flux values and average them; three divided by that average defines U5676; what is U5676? 0.169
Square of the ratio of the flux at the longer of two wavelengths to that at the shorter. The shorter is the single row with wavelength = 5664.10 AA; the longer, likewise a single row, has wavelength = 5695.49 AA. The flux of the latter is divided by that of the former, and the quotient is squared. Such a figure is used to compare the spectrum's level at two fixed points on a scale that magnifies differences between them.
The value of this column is 1.33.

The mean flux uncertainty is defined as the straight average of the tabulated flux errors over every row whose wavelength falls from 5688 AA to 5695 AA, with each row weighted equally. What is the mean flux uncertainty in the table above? 1.10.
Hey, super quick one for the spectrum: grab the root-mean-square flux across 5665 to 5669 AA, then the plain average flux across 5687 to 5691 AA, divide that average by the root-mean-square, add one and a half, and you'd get 2.50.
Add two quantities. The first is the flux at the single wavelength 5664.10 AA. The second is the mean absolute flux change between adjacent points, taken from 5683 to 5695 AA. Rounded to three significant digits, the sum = 17.1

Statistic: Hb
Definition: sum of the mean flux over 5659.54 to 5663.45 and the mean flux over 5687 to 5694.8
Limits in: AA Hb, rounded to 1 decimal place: 31.5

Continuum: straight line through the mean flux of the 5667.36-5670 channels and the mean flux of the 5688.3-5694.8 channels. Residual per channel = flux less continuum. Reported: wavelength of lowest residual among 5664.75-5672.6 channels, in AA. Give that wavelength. 5670.63 AA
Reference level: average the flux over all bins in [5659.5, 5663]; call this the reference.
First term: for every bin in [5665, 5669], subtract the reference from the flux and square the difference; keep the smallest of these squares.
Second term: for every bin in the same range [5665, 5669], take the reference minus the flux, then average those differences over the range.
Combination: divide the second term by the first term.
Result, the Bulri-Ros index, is -0.8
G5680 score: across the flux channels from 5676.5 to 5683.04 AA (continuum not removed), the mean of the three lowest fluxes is 16.2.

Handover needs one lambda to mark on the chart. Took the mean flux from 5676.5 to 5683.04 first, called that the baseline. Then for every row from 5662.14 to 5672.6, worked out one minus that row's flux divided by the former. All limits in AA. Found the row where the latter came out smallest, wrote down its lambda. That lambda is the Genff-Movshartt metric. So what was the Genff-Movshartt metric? 5666.71 AA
